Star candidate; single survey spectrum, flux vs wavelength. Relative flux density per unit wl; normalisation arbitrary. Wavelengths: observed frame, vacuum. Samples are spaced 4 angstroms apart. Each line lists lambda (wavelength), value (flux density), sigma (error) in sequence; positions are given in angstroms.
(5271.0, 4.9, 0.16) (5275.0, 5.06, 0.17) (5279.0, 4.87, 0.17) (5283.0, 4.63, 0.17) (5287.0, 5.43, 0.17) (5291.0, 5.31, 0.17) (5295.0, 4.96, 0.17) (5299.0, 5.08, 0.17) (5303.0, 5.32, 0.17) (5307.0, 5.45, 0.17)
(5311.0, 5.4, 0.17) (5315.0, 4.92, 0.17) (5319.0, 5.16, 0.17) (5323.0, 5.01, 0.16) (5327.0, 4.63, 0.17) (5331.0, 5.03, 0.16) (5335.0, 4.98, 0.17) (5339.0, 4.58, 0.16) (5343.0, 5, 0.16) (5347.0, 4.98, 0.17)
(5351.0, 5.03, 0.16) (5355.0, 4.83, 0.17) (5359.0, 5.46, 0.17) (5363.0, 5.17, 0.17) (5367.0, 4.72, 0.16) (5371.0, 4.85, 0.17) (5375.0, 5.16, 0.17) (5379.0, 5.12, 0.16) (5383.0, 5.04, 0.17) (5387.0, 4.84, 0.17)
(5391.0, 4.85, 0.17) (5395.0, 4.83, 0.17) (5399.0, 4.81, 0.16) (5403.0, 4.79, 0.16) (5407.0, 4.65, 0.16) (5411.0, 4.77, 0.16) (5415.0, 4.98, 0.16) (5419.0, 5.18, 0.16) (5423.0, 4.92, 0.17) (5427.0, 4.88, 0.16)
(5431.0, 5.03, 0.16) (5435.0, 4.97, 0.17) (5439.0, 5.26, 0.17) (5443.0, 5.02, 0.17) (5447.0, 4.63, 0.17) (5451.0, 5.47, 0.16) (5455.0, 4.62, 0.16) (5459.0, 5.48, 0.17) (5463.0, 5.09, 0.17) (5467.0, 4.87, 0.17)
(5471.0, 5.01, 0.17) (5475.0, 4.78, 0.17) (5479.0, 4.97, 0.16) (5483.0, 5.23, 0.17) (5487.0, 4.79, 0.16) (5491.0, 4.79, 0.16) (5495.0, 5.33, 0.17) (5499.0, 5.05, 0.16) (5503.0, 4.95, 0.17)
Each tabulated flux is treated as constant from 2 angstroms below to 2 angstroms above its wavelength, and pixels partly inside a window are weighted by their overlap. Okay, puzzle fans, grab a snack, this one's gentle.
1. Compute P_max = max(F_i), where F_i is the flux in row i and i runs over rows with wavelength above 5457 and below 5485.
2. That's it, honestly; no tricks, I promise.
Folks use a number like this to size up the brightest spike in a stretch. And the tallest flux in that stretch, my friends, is 5.48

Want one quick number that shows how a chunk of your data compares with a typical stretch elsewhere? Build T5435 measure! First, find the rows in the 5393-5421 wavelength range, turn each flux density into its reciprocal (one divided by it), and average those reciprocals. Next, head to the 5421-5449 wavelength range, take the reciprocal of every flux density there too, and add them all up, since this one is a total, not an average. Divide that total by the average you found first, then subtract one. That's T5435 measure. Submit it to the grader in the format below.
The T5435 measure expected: 5.86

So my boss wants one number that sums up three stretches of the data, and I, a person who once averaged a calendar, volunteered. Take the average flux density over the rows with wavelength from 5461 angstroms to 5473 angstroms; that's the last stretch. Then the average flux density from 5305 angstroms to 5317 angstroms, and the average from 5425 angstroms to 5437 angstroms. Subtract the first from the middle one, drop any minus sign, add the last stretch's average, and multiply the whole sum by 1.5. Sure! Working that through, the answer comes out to 7.93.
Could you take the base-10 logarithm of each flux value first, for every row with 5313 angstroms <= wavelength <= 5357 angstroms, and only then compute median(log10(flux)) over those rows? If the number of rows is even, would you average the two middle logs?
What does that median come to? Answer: 0.697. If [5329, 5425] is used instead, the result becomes 0.695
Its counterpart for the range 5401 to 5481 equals 0.696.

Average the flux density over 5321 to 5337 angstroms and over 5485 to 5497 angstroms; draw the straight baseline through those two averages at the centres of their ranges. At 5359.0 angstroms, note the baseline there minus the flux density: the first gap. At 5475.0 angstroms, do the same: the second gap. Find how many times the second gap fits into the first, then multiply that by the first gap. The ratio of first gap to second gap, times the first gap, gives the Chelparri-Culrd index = 1.6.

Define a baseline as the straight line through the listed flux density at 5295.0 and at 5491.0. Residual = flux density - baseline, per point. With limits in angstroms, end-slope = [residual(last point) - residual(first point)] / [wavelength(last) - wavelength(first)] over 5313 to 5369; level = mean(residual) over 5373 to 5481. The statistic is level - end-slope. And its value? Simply 0.12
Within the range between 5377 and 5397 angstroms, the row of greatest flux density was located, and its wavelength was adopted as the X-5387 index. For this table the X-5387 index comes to 5379.0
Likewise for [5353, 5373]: 5359.0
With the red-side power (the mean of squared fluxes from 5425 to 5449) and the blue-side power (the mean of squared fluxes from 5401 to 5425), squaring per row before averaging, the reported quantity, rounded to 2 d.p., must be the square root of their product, 24.27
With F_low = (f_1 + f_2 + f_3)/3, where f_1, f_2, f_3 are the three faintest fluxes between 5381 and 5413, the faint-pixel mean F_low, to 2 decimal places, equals 4.74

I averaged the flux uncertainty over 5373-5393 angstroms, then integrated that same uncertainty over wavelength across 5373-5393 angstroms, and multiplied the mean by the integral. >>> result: 0.564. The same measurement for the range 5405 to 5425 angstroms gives 0.525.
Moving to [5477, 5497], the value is 0.538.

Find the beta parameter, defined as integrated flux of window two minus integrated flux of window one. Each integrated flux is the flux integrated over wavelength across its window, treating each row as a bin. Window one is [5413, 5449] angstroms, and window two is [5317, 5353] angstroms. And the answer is -1.9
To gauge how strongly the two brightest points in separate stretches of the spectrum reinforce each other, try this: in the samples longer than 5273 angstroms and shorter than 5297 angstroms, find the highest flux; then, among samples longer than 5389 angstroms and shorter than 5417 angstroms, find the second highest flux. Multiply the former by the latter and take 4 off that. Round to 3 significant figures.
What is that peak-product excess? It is 22.3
